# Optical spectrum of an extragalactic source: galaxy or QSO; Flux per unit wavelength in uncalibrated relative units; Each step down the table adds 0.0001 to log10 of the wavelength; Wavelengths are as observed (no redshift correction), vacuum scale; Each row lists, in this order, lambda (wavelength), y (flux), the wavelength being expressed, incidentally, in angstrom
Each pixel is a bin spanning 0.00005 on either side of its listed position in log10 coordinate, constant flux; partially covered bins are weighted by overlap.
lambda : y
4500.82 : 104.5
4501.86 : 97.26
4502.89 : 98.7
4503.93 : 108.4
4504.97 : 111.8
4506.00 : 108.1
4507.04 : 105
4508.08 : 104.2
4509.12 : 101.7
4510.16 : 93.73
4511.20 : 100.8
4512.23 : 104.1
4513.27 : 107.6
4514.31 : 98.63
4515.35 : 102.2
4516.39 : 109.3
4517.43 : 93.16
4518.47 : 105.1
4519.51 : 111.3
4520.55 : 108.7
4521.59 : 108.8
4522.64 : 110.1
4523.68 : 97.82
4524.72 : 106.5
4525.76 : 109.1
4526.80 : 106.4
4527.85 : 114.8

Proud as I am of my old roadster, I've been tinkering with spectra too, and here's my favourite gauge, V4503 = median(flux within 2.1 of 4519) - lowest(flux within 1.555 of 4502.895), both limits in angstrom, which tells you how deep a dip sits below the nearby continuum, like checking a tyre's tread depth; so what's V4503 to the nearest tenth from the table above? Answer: 9.6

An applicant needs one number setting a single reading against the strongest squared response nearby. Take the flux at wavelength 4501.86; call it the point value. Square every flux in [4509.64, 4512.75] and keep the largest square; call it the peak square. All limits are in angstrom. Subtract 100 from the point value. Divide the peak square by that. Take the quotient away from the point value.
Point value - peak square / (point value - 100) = 4052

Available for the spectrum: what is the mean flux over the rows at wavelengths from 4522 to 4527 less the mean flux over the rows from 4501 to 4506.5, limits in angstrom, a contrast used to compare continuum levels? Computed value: 1.1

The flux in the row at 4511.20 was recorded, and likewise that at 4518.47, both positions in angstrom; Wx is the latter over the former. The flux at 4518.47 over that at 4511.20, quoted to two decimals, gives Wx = 1.04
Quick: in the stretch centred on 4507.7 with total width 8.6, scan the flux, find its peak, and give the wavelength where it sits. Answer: 4504.97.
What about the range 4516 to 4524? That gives 4519.51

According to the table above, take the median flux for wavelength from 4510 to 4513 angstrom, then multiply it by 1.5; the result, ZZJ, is 151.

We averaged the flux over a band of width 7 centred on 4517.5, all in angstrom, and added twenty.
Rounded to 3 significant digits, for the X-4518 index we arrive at 124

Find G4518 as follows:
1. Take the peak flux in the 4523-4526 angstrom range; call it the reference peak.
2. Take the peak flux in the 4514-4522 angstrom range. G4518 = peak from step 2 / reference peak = 1.02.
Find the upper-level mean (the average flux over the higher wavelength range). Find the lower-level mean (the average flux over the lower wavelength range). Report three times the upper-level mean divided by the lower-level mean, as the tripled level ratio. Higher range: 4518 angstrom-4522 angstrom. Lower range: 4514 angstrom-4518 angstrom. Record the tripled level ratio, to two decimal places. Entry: 3.23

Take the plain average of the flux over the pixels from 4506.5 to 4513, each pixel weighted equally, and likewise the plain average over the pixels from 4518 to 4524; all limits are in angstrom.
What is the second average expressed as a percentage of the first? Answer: 105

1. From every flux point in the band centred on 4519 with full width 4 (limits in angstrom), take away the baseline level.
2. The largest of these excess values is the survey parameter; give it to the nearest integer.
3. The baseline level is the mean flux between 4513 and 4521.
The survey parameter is 7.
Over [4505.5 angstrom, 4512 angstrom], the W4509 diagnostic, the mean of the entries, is 102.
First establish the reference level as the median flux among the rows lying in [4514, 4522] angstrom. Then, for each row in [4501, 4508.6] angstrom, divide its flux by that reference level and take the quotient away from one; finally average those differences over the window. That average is 0.020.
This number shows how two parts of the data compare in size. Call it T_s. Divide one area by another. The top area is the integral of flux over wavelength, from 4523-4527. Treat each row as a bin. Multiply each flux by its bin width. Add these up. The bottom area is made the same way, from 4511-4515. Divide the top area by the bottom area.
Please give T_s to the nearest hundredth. 1.02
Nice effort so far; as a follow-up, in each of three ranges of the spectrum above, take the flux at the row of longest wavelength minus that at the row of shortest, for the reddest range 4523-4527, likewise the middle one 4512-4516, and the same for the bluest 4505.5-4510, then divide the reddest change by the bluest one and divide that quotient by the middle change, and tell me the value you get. 0.71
